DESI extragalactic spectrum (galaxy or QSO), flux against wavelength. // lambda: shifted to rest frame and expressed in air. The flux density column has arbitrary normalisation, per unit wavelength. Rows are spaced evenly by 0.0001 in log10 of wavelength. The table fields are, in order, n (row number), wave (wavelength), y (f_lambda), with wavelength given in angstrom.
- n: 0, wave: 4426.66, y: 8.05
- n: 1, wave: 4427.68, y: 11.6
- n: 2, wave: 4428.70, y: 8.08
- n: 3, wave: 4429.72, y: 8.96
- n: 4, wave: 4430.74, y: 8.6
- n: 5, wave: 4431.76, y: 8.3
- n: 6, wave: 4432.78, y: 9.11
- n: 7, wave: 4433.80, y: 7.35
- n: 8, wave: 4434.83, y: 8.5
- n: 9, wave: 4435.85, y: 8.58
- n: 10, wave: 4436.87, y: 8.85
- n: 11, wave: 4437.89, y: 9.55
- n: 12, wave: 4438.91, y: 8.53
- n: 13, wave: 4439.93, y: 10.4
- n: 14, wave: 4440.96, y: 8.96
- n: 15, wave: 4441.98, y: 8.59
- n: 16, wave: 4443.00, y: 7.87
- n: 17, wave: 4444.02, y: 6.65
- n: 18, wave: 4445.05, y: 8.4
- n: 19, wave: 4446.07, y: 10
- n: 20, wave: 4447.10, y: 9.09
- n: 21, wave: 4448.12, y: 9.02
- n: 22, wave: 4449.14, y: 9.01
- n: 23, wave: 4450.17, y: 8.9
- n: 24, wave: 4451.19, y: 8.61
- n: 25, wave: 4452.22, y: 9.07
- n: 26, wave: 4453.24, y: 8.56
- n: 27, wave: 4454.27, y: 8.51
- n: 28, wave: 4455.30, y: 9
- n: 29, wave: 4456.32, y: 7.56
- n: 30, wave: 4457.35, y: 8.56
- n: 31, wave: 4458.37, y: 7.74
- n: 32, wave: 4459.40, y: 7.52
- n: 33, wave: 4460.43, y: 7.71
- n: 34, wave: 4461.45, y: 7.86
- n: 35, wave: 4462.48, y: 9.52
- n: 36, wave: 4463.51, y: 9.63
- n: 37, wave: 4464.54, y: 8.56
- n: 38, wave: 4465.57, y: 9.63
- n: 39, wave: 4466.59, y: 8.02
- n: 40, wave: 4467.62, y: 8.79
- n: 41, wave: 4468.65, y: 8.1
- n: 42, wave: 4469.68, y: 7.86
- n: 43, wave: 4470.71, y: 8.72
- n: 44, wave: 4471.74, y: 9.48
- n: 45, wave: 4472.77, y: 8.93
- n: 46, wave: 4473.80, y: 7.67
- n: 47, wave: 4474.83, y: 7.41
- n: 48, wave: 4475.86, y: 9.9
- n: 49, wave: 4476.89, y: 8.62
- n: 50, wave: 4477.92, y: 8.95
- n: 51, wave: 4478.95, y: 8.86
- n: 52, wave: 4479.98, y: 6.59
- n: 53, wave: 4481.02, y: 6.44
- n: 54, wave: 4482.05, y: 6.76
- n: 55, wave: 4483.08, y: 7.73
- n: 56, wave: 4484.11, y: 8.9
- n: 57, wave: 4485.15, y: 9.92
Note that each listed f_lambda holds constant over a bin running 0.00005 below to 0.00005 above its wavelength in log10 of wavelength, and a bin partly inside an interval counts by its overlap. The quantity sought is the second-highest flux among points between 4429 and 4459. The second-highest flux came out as 10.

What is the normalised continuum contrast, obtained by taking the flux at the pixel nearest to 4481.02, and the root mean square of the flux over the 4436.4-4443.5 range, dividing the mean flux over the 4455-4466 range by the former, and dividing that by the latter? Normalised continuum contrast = 0.146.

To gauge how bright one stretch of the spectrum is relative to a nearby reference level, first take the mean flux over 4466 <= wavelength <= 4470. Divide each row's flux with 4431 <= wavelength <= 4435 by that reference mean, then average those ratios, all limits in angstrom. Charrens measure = 1.01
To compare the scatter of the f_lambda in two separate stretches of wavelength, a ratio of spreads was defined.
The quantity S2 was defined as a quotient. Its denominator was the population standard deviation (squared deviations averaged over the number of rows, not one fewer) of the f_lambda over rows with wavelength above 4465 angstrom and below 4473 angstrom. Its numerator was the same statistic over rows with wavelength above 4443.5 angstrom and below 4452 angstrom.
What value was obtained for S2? 1.4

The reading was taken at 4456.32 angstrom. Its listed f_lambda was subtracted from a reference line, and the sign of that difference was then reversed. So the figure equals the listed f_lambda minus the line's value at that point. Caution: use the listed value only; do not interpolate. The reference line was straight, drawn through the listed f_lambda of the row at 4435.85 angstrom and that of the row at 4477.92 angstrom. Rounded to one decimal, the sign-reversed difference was -1.2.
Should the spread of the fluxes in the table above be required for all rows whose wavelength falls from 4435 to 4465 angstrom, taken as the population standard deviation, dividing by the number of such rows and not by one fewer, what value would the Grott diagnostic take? 0.8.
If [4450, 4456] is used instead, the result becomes 0.2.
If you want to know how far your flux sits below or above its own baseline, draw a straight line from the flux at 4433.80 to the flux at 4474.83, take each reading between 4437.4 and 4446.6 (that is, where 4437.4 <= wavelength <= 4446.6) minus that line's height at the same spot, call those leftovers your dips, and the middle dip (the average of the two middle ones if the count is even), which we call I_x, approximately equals 1.23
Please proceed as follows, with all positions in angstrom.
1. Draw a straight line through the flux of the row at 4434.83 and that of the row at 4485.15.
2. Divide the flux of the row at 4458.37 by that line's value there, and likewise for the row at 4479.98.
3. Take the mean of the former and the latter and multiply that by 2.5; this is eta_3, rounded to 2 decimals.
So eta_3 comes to 1.90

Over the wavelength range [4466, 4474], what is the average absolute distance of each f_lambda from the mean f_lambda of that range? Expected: 0.5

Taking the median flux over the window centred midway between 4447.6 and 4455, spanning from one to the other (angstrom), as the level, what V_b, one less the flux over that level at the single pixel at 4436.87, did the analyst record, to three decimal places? 0.006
